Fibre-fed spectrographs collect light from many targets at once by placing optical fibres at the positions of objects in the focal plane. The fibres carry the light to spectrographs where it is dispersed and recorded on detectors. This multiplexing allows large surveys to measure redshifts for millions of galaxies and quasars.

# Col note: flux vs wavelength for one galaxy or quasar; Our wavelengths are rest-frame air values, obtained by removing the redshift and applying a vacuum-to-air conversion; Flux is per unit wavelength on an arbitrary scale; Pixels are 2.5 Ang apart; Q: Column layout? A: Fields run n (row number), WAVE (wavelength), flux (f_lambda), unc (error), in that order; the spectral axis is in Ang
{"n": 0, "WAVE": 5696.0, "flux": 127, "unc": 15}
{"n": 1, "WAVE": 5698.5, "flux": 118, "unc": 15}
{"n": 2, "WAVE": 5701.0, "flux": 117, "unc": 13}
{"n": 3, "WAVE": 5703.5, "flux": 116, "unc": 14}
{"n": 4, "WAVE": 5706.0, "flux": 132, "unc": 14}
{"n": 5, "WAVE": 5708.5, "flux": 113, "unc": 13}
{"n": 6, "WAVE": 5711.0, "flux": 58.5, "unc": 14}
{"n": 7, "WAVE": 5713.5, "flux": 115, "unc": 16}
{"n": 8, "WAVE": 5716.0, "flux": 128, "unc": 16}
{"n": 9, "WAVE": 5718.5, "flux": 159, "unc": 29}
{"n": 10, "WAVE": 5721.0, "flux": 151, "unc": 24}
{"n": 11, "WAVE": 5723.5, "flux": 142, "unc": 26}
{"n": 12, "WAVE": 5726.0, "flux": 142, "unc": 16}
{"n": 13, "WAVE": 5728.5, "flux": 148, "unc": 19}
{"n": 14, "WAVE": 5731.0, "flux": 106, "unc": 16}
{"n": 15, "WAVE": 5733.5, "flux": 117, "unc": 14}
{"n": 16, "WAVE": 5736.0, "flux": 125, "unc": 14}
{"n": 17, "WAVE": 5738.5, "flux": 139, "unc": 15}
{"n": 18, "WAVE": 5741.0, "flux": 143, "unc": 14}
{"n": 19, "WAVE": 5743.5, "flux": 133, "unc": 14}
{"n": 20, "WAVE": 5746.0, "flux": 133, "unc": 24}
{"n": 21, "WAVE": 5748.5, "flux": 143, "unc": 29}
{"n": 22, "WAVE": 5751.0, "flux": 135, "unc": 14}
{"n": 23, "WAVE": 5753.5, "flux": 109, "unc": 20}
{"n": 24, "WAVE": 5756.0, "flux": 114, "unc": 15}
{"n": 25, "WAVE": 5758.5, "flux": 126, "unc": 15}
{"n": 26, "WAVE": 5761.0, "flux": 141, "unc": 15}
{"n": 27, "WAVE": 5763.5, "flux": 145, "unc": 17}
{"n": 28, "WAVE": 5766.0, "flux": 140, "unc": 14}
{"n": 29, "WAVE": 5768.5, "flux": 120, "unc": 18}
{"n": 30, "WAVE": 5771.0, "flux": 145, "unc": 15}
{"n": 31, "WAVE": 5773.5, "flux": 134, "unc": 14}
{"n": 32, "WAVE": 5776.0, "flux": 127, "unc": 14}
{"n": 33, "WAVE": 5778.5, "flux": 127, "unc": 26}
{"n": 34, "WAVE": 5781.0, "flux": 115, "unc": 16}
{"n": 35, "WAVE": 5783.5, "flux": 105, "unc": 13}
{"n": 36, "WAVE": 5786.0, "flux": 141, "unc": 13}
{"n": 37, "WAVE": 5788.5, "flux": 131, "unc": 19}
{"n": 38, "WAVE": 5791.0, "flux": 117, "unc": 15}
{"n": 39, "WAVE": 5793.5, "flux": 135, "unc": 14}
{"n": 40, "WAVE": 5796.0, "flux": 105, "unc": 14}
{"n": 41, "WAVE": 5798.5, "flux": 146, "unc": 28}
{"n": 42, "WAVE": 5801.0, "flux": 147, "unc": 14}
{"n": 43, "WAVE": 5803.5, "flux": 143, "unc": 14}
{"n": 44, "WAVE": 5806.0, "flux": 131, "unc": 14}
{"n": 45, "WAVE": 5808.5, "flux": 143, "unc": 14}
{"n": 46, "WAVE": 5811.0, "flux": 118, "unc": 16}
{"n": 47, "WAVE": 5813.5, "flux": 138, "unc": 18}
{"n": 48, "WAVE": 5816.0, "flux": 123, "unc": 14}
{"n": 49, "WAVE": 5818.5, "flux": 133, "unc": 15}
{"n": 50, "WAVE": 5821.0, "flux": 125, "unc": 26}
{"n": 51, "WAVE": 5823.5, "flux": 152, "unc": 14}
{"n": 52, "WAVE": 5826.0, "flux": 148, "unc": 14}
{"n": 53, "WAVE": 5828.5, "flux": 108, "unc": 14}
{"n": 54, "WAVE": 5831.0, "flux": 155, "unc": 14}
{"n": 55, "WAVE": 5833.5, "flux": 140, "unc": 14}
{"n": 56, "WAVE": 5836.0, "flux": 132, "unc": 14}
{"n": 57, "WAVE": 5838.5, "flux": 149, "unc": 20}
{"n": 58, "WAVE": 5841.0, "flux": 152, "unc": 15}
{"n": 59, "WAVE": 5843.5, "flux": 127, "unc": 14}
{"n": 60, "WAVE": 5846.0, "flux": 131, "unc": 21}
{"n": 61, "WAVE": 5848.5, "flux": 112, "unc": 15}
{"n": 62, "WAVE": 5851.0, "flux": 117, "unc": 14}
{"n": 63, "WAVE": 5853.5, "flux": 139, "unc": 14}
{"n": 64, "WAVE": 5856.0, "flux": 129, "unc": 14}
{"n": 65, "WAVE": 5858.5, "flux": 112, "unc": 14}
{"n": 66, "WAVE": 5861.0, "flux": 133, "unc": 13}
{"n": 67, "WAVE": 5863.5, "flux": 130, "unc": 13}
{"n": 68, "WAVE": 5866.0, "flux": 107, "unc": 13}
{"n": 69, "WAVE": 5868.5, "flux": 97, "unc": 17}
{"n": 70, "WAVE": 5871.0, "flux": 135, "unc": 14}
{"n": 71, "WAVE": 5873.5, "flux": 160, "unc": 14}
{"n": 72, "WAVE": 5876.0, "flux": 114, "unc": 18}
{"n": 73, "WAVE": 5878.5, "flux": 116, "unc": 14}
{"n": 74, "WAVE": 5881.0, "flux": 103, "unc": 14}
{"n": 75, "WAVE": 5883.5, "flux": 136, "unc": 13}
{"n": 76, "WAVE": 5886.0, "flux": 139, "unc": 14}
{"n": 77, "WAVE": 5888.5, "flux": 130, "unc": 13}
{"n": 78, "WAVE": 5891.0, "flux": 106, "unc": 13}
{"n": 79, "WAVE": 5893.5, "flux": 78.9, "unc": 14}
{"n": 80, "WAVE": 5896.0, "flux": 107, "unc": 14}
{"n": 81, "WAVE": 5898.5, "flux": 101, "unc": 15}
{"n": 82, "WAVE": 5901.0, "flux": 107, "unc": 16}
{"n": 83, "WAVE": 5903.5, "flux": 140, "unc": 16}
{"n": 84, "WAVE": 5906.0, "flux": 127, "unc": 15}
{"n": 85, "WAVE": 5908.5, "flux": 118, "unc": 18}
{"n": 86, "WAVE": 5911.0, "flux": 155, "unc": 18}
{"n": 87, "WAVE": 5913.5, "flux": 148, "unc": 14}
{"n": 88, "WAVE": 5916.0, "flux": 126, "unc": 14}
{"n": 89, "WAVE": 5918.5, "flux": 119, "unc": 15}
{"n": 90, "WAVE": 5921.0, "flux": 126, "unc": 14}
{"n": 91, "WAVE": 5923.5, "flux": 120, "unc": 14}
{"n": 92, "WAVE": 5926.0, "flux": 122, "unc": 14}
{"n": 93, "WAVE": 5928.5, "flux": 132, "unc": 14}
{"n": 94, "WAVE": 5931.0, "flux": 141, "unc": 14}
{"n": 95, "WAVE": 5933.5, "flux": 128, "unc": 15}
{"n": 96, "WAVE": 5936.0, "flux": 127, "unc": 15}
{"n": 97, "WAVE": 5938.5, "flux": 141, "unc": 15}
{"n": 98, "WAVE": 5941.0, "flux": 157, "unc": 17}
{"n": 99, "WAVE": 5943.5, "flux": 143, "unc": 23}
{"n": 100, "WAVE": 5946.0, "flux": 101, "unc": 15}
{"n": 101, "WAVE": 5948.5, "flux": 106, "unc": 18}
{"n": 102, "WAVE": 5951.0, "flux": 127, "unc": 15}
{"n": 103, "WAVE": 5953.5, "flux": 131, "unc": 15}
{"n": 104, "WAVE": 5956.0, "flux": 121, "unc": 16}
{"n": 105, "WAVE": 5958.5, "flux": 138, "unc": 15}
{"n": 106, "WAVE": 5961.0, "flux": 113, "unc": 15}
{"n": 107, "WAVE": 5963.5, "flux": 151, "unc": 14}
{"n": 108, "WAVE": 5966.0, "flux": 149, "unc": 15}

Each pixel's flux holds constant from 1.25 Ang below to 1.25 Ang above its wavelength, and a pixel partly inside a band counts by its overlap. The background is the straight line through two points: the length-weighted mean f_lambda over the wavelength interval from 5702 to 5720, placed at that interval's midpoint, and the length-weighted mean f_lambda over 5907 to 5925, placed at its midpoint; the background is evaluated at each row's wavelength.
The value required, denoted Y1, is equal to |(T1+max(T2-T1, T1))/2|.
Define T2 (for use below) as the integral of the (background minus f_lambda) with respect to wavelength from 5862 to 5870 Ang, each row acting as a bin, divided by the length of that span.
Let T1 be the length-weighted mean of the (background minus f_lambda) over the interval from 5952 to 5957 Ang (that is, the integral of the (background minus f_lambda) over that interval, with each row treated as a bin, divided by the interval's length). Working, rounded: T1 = 6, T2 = 14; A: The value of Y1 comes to 7.2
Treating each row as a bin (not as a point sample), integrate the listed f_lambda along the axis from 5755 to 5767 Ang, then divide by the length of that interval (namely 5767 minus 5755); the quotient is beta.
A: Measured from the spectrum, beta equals 133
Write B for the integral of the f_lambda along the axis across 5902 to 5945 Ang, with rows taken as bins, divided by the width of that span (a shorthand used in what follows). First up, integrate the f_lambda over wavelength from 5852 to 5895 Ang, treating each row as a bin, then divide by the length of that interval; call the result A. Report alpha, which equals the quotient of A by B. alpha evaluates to 0.91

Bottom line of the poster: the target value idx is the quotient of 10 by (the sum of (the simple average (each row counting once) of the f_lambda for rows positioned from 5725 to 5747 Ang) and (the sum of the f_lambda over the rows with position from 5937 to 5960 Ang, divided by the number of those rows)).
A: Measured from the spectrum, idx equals 0.0383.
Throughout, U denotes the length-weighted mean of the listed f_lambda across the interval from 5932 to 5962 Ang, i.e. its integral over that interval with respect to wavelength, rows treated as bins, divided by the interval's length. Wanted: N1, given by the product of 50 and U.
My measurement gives 6399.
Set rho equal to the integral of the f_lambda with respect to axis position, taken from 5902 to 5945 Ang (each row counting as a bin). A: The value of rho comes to 5727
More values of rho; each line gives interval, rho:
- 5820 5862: 5588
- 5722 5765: 5675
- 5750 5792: 5367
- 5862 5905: 5082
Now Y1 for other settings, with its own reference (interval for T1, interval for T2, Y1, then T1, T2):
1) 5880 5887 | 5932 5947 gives 1.8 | 2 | -2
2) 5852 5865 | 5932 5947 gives 1.0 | -1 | -2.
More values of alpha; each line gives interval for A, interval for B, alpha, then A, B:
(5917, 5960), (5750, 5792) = 1.00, 128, 128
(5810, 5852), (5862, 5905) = 1.13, 133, 118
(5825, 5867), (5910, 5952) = 1.00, 131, 130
